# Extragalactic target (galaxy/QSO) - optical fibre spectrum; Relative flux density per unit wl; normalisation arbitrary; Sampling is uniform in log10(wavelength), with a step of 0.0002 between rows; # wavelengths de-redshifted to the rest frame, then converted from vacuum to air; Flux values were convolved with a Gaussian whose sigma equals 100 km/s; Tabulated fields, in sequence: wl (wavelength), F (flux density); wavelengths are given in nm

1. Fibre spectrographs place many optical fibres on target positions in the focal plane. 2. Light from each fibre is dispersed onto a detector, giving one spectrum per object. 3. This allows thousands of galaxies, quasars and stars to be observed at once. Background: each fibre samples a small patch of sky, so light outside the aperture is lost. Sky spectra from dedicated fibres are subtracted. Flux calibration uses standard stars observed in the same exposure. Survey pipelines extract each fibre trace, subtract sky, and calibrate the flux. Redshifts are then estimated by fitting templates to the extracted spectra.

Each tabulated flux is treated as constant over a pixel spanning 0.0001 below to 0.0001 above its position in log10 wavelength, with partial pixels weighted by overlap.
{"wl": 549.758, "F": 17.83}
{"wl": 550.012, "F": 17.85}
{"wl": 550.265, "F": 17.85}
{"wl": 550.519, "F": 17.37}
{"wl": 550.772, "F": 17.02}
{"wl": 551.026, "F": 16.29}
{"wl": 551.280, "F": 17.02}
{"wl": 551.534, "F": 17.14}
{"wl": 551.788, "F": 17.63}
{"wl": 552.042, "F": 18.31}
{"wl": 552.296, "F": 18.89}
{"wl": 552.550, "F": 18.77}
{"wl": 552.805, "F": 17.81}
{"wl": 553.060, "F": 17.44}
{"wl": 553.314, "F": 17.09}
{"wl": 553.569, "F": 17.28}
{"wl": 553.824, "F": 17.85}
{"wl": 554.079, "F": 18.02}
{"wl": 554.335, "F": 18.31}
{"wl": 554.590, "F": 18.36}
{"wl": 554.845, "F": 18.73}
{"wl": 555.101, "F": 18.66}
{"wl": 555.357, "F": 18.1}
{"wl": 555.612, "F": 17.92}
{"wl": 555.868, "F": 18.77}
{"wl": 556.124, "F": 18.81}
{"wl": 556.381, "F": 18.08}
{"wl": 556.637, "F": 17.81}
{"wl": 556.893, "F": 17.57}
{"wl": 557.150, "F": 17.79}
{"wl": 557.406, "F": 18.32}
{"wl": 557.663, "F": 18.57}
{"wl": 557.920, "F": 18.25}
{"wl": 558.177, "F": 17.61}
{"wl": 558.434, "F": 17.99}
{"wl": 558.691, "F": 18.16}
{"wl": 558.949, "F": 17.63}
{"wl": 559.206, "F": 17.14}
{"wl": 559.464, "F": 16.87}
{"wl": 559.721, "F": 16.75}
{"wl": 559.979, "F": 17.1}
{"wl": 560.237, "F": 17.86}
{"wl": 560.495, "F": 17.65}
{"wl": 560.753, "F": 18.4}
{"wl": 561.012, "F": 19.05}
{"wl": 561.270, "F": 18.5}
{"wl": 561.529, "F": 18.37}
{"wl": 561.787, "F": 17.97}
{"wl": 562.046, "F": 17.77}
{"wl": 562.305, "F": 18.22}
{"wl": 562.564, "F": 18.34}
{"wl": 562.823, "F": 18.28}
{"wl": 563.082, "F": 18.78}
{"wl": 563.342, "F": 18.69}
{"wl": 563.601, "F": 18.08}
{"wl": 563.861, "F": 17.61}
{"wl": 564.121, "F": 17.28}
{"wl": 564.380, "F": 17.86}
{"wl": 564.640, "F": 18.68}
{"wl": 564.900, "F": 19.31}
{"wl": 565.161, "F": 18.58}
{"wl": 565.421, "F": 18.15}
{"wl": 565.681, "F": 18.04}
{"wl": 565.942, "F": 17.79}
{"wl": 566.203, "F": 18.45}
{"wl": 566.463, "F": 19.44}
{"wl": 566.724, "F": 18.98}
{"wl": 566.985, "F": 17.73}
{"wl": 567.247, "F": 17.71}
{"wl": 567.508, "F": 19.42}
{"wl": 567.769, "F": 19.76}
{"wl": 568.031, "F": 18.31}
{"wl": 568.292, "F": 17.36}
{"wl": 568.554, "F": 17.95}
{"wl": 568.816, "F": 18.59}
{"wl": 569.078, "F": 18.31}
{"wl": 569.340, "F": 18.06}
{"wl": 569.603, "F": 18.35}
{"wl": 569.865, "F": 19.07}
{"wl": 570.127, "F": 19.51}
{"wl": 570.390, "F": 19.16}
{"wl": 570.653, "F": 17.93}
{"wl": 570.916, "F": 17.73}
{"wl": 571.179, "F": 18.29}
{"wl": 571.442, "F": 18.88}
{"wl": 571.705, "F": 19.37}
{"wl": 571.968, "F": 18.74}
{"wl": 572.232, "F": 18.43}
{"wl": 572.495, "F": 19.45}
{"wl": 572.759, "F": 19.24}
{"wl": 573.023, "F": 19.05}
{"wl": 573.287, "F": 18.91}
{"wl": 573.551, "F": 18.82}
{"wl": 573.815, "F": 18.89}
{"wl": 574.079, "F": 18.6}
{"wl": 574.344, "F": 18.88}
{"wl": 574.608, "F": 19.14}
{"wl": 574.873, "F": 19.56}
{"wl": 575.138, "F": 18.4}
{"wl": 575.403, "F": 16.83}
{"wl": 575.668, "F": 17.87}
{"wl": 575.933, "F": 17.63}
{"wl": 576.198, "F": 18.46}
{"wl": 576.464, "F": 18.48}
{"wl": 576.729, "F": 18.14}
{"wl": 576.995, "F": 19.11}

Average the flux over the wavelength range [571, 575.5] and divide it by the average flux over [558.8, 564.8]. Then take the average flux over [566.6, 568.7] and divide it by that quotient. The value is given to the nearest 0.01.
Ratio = 17.58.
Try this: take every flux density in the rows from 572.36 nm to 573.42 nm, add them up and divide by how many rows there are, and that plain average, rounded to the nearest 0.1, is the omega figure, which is 19.2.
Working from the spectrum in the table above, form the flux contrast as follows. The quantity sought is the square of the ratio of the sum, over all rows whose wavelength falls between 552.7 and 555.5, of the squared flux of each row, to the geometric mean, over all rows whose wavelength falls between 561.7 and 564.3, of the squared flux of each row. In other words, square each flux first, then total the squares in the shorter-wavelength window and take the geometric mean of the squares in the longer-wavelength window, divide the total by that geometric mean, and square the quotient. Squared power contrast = 118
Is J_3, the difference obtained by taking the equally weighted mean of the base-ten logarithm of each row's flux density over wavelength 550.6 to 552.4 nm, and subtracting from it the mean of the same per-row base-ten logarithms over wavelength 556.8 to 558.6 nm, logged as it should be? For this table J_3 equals -0.014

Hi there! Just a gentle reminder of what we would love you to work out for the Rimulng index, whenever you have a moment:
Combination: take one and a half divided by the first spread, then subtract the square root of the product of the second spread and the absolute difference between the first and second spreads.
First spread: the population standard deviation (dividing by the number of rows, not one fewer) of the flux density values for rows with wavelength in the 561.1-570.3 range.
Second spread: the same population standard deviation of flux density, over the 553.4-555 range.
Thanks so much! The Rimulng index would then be 2.2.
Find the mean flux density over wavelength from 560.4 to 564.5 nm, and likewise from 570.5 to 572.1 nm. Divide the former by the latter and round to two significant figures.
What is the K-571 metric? 0.98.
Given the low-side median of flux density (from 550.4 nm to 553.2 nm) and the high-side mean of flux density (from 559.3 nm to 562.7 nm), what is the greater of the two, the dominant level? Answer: 17.9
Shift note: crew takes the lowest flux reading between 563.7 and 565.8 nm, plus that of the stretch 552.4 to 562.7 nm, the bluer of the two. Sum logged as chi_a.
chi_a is 34.0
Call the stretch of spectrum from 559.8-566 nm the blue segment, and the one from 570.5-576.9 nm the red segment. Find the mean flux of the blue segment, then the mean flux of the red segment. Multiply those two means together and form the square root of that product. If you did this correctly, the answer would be 18.4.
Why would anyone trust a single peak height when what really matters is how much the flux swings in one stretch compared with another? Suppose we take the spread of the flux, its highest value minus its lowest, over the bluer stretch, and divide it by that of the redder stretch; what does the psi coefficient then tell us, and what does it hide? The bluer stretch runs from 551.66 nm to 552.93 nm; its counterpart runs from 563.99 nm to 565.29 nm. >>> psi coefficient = 0.62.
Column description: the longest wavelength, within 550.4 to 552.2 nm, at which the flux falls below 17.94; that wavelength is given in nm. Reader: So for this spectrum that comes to 551.788 nm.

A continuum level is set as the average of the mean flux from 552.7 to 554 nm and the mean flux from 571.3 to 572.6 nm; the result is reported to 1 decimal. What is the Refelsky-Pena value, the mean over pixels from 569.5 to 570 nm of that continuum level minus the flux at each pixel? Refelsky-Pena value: -0.5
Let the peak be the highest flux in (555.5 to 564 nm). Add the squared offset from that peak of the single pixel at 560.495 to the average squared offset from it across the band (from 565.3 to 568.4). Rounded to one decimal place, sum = 2.9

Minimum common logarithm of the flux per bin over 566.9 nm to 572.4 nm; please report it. 1.24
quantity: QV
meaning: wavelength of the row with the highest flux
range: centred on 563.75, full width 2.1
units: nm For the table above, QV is 563.082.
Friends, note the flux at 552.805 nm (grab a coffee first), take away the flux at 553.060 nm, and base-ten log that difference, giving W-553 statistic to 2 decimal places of -0.43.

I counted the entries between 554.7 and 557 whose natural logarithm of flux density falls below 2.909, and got 5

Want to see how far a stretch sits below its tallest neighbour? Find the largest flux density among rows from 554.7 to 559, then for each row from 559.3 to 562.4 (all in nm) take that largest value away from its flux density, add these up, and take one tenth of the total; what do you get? -1.1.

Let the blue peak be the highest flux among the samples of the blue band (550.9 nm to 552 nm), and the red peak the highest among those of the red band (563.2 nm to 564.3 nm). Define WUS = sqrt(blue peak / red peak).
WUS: 0.971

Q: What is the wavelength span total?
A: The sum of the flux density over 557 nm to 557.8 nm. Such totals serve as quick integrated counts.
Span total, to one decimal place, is 54.7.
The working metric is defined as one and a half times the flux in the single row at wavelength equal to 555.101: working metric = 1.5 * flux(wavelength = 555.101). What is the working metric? 28.0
